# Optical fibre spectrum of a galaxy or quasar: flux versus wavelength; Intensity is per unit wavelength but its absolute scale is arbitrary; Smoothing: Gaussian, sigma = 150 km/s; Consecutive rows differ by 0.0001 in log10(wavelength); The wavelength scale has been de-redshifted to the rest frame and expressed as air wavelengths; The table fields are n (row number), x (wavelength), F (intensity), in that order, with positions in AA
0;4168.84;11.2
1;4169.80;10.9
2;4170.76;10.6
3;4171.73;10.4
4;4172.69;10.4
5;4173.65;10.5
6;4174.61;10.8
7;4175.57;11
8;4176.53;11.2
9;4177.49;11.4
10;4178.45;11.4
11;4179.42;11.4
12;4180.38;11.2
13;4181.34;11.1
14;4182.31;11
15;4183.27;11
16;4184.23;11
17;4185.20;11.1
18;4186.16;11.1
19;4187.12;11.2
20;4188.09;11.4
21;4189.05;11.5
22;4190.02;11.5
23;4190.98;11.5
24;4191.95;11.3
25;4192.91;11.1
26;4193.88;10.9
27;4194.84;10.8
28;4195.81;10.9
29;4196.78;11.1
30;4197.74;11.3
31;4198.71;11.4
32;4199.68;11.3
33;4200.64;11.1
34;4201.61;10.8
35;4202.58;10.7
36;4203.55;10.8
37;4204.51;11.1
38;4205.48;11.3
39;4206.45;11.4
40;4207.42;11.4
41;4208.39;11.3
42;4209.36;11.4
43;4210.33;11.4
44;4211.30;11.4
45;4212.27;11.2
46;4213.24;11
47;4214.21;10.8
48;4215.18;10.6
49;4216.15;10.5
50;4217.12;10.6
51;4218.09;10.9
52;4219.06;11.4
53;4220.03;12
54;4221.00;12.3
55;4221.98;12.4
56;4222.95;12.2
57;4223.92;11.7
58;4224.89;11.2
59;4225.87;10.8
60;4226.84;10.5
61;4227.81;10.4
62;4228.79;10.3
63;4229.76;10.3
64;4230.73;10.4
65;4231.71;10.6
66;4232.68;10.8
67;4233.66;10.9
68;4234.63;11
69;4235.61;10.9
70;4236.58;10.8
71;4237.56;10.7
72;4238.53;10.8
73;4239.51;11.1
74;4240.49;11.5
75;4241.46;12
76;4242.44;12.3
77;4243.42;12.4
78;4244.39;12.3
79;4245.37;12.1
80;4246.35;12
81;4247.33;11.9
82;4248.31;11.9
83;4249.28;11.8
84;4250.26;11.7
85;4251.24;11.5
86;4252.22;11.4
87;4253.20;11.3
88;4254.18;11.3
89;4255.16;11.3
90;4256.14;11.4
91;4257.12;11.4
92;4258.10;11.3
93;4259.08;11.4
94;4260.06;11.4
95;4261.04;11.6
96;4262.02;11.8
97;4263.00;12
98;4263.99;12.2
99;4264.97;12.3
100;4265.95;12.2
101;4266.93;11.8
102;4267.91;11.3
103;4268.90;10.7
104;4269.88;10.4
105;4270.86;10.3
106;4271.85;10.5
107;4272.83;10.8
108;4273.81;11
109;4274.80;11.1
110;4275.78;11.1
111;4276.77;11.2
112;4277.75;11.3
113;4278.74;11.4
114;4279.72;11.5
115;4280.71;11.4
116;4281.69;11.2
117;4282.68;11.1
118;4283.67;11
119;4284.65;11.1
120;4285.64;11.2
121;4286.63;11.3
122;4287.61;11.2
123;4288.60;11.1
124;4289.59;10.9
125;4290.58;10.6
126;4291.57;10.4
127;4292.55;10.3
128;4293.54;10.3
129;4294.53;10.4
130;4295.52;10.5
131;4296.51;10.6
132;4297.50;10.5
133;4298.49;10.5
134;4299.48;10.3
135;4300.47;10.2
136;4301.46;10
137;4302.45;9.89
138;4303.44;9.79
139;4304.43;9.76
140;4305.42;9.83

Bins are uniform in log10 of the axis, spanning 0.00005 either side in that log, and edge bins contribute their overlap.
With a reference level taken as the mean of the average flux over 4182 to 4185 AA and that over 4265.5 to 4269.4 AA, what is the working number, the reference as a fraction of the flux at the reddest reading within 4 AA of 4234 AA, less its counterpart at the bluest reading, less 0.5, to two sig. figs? -0.53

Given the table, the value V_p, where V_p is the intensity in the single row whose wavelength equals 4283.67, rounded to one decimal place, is 11.0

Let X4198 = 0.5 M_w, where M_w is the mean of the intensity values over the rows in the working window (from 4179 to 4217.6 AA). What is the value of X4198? 5.56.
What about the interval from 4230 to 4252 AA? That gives 5.71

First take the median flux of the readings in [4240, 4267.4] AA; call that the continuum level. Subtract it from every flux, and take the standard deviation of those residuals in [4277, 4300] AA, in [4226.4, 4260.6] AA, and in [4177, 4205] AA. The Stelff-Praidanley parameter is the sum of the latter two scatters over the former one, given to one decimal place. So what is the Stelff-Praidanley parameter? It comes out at 2.0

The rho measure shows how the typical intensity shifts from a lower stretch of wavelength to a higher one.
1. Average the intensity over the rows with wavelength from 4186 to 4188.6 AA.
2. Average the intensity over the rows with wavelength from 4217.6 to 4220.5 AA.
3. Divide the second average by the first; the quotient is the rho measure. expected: 1.02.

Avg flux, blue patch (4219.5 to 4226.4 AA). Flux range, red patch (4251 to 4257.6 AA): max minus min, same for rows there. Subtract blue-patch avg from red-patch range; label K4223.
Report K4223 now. -11.6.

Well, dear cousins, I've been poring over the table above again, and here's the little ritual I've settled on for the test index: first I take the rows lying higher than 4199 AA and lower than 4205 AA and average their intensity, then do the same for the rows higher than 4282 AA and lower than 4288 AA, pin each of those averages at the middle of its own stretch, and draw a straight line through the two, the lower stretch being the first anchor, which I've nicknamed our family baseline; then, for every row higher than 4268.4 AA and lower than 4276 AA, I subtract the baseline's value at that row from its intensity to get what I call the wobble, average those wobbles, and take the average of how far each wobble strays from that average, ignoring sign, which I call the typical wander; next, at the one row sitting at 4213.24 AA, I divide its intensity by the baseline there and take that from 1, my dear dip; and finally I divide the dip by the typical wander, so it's 0.00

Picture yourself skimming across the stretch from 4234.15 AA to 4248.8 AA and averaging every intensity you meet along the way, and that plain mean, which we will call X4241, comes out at 11.6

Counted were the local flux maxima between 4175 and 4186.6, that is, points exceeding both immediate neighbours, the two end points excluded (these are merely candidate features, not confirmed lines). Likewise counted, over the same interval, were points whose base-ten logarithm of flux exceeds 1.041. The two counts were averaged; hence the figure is 6.0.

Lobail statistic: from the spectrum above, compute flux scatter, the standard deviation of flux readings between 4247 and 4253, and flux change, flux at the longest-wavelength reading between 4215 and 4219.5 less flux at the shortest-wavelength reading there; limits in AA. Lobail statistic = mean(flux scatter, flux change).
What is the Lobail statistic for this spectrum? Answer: 0.50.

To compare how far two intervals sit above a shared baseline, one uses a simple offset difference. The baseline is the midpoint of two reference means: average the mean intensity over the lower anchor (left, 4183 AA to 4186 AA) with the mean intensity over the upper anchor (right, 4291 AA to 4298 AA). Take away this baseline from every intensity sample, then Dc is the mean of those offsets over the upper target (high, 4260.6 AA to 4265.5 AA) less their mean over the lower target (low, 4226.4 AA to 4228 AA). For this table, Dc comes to 1.5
